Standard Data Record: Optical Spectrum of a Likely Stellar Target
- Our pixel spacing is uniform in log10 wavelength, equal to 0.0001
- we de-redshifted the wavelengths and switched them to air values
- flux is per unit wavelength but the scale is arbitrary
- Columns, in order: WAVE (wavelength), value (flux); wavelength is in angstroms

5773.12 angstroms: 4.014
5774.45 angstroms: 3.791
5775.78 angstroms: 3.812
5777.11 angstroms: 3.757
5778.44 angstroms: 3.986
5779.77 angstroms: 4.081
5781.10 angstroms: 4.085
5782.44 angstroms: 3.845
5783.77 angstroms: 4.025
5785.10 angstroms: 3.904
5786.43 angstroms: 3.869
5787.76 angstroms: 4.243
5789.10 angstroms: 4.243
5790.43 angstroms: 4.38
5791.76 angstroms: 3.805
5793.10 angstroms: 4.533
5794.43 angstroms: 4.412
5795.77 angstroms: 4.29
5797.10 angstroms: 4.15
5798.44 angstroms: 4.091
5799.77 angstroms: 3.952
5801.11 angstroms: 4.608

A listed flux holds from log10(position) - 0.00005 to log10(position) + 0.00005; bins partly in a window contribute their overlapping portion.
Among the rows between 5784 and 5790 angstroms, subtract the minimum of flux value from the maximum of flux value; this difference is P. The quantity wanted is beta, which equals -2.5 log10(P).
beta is 1.1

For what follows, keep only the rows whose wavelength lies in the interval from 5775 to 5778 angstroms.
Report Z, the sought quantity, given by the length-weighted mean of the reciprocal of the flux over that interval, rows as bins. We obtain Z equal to 0.263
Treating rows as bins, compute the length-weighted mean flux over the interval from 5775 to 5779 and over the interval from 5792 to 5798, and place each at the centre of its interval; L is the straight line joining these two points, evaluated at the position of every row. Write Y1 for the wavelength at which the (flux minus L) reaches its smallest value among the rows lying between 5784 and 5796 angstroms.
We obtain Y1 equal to 5791.76 angstroms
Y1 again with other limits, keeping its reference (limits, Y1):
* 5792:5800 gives 5799.77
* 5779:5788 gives 5786.43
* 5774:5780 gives 5777.11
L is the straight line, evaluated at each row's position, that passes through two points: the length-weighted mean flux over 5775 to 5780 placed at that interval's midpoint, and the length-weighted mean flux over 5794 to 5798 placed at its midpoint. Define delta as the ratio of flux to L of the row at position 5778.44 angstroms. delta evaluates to 1.02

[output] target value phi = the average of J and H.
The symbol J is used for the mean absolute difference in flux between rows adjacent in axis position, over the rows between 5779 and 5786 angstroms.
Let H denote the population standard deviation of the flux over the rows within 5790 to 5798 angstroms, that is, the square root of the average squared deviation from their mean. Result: 0.19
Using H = 0.235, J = 0.1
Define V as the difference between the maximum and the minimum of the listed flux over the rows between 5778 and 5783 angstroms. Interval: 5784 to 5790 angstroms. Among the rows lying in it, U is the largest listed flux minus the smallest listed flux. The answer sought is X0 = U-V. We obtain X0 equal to 0.13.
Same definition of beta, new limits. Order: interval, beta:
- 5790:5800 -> 0.3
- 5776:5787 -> 1.2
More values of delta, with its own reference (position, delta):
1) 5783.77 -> 1.00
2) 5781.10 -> 1.03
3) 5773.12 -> 1.05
